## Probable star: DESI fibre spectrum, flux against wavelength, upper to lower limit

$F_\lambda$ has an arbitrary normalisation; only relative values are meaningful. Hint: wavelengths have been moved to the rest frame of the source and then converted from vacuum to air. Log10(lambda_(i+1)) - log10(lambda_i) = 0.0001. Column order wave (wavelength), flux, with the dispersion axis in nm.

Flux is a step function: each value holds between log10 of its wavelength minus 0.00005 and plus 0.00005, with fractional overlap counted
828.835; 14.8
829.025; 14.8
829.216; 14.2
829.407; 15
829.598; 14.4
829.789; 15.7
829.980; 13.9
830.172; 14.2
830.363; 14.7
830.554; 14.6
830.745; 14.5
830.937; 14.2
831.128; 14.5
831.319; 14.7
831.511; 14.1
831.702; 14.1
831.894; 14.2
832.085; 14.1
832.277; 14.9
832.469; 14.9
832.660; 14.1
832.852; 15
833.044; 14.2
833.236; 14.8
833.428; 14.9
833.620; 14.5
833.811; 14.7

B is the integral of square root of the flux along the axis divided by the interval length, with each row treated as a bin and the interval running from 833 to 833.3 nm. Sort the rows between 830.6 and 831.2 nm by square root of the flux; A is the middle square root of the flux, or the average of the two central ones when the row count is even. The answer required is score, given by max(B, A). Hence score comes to 3.81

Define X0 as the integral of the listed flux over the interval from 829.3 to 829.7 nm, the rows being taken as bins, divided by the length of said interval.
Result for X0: 14.7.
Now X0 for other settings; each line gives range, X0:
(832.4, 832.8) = 14.5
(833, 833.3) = 14.5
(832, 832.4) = 14.5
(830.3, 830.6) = 14.7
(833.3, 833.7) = 14.7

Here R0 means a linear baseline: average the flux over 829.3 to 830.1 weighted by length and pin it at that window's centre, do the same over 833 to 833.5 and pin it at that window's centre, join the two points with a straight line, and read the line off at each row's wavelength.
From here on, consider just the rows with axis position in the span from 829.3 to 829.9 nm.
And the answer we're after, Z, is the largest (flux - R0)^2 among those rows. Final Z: 0.98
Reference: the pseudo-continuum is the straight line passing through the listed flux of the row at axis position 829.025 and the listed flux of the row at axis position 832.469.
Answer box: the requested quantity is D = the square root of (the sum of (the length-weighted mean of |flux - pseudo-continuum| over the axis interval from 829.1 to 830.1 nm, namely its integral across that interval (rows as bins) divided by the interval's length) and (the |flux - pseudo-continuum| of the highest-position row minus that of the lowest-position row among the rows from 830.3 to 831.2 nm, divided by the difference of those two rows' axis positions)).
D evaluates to 0.94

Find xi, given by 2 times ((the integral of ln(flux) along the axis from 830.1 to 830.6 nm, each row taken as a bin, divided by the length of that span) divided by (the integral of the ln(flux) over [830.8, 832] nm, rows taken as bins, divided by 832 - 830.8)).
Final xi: 2.01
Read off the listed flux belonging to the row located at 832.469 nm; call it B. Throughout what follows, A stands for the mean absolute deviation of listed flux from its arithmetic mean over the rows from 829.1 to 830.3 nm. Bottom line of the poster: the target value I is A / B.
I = 0.035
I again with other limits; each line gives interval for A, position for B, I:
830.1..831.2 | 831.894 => 0.012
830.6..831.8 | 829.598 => 0.015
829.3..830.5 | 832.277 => 0.032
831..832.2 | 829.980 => 0.015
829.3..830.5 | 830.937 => 0.034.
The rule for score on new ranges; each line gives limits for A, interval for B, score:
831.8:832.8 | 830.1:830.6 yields 3.81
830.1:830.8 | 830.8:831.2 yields 3.81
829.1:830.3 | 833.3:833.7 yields 3.83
